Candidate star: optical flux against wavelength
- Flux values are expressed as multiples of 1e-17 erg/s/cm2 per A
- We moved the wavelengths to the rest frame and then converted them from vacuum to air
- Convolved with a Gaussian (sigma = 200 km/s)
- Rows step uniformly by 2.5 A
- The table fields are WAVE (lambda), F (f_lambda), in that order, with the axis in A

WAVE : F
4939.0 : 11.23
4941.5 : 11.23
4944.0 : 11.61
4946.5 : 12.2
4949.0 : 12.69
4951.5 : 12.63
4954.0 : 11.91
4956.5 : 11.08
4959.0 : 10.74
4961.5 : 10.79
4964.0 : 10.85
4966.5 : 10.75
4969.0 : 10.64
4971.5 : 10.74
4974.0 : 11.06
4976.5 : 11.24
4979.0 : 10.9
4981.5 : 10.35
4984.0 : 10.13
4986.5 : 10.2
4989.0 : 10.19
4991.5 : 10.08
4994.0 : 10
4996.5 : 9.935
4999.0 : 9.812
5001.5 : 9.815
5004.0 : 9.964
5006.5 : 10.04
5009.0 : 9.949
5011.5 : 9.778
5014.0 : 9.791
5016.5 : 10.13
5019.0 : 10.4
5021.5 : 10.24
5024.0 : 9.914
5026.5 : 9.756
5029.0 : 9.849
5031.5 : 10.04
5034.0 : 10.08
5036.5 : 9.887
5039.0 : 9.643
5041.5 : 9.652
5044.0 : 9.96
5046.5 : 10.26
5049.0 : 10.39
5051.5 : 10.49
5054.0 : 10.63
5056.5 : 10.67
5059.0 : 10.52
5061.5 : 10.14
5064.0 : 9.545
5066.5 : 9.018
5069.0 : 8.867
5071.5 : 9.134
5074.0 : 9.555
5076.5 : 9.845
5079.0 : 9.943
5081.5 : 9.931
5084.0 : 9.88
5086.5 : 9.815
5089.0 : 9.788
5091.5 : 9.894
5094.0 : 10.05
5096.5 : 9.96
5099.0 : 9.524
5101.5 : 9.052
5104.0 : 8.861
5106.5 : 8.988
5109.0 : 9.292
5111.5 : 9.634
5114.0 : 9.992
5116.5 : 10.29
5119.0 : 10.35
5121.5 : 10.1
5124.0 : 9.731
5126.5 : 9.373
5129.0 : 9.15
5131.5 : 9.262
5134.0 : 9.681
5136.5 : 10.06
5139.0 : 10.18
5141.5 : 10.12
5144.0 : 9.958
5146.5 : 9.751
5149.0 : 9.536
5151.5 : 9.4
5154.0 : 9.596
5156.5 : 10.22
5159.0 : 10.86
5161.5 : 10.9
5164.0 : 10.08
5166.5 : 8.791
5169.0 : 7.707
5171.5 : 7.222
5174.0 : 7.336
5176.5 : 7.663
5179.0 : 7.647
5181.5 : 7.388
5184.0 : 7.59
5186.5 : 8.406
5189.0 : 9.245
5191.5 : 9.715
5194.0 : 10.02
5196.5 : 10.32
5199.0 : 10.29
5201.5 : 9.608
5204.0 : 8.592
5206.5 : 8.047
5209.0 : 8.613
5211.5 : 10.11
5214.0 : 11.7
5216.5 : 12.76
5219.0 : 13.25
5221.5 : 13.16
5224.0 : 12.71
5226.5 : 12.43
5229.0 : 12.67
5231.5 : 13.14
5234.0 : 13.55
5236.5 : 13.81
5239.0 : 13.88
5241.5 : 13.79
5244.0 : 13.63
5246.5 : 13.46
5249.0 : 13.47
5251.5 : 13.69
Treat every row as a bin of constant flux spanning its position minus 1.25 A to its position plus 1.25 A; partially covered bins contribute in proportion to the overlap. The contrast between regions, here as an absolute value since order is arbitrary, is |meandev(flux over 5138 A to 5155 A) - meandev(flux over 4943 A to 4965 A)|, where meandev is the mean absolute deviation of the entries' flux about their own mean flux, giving 0.41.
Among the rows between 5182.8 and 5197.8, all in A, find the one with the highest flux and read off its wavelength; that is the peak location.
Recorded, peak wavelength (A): 5196.5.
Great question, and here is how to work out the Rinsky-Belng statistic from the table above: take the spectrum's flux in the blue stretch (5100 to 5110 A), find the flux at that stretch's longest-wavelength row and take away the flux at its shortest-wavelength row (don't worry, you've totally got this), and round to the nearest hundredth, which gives 0.24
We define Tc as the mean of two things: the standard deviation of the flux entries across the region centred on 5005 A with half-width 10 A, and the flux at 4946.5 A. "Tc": 6.15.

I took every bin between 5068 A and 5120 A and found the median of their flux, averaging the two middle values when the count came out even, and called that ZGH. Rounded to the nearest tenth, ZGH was 9.8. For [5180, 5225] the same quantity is 9.9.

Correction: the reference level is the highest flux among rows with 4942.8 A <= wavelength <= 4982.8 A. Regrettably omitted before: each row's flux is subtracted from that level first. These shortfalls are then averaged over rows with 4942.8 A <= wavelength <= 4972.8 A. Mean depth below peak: 1.3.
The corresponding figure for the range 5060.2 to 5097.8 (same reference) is 3.0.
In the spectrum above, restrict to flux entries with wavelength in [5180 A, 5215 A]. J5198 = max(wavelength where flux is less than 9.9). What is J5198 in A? 5209.0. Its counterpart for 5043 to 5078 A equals 5076.5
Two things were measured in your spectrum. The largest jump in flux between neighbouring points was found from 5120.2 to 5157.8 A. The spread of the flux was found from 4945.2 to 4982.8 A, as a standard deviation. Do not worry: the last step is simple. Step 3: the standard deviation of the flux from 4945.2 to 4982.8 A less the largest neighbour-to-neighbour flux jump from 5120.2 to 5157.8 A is 0.1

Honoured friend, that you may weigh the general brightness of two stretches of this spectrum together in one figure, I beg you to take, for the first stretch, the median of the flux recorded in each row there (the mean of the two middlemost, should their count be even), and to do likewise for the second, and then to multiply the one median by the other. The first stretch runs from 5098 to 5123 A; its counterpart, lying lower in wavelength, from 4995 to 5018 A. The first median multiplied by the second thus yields 95.2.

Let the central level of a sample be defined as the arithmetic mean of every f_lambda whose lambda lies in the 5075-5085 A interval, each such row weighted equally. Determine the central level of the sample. 9.9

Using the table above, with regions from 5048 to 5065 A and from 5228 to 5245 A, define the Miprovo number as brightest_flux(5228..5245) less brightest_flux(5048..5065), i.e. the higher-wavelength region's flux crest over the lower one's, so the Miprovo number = 3.2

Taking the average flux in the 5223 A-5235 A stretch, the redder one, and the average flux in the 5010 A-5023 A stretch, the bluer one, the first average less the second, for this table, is 3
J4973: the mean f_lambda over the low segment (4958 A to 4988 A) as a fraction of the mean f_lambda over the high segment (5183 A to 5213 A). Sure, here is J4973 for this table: 1.16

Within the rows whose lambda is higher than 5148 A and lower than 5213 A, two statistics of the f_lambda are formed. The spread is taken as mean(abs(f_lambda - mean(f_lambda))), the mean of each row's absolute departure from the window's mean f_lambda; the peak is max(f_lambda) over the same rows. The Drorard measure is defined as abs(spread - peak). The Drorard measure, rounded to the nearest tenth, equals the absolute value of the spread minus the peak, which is 9.9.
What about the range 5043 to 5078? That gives 10.2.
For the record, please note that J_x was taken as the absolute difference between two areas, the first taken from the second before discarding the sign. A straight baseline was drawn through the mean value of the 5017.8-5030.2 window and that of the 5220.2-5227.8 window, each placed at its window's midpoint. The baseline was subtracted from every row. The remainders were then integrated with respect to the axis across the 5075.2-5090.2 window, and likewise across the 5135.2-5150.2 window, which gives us 11.3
